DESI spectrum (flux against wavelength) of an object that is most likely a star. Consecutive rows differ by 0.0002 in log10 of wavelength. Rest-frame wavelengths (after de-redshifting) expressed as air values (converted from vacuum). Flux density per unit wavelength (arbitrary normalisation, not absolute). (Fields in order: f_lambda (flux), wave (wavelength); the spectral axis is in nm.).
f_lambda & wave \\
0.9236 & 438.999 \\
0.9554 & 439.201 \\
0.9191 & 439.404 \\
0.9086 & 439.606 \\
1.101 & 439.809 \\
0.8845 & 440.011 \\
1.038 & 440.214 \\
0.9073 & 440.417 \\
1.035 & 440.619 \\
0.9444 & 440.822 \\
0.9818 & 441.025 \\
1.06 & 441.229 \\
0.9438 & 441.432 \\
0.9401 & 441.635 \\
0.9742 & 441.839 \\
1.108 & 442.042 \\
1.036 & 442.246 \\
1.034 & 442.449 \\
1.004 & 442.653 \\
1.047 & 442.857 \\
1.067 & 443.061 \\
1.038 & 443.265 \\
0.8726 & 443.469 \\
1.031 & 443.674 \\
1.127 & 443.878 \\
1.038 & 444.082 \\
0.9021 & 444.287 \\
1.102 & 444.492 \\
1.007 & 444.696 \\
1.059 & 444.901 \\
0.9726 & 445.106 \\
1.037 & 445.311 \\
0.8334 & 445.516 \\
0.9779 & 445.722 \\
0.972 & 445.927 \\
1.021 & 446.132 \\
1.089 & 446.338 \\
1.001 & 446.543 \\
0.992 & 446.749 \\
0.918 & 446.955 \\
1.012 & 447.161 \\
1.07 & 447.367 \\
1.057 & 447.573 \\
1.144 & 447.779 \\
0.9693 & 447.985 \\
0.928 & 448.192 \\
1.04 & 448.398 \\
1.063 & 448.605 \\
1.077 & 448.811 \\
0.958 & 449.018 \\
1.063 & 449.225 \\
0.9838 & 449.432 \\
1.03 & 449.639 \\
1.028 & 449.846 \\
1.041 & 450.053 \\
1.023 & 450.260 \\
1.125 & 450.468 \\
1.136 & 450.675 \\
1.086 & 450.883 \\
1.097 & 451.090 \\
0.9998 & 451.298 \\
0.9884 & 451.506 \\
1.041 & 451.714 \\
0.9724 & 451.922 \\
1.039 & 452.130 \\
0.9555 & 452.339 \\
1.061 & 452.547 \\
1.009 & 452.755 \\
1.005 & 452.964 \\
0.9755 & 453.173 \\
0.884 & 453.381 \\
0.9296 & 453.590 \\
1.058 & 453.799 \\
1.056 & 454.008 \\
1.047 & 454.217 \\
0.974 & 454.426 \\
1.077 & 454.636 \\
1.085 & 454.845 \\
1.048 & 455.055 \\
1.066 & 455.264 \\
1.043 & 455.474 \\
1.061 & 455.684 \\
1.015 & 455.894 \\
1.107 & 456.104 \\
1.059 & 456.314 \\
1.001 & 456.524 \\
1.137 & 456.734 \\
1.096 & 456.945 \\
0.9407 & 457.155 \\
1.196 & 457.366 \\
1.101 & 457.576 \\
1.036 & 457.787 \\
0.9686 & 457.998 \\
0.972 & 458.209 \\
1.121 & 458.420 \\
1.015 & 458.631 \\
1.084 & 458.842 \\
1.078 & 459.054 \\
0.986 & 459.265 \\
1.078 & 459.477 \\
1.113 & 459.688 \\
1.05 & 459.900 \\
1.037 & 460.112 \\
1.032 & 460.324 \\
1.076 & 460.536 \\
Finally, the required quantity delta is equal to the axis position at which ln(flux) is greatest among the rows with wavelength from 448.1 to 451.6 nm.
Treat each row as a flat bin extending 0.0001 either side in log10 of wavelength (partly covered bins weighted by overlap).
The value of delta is 450.675 nm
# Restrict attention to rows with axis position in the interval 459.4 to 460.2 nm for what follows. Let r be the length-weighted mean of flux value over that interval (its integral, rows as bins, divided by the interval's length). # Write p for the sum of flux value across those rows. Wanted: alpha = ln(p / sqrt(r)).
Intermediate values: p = 4.3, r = 1.07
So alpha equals 1.4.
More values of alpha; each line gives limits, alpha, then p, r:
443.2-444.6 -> 2.0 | 7.1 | 1.02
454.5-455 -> 0.7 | 2.2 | 1.07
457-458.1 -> 1.6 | 5.2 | 1.05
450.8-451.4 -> 1.1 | 3.2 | 1.06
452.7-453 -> 0.7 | 2.0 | 1.01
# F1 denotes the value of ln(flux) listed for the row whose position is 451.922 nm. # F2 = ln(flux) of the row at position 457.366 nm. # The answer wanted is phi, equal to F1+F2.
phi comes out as 0.15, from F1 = -0.028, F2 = 0.18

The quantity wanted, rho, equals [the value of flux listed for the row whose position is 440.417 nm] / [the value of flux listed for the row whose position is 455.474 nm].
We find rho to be 0.87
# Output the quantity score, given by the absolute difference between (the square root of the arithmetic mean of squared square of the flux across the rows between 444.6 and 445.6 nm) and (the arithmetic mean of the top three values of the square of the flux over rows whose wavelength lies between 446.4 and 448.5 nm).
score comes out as 0.21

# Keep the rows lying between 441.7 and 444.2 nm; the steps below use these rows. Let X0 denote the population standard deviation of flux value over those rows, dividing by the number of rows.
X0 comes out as 0.062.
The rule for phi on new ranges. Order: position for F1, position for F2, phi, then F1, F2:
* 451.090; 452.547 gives 0.15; 0.093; 0.06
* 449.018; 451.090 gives 0.05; -0.043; 0.09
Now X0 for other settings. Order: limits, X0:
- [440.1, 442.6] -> 0.058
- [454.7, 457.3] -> 0.050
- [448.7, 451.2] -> 0.051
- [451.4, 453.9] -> 0.051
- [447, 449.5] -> 0.059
